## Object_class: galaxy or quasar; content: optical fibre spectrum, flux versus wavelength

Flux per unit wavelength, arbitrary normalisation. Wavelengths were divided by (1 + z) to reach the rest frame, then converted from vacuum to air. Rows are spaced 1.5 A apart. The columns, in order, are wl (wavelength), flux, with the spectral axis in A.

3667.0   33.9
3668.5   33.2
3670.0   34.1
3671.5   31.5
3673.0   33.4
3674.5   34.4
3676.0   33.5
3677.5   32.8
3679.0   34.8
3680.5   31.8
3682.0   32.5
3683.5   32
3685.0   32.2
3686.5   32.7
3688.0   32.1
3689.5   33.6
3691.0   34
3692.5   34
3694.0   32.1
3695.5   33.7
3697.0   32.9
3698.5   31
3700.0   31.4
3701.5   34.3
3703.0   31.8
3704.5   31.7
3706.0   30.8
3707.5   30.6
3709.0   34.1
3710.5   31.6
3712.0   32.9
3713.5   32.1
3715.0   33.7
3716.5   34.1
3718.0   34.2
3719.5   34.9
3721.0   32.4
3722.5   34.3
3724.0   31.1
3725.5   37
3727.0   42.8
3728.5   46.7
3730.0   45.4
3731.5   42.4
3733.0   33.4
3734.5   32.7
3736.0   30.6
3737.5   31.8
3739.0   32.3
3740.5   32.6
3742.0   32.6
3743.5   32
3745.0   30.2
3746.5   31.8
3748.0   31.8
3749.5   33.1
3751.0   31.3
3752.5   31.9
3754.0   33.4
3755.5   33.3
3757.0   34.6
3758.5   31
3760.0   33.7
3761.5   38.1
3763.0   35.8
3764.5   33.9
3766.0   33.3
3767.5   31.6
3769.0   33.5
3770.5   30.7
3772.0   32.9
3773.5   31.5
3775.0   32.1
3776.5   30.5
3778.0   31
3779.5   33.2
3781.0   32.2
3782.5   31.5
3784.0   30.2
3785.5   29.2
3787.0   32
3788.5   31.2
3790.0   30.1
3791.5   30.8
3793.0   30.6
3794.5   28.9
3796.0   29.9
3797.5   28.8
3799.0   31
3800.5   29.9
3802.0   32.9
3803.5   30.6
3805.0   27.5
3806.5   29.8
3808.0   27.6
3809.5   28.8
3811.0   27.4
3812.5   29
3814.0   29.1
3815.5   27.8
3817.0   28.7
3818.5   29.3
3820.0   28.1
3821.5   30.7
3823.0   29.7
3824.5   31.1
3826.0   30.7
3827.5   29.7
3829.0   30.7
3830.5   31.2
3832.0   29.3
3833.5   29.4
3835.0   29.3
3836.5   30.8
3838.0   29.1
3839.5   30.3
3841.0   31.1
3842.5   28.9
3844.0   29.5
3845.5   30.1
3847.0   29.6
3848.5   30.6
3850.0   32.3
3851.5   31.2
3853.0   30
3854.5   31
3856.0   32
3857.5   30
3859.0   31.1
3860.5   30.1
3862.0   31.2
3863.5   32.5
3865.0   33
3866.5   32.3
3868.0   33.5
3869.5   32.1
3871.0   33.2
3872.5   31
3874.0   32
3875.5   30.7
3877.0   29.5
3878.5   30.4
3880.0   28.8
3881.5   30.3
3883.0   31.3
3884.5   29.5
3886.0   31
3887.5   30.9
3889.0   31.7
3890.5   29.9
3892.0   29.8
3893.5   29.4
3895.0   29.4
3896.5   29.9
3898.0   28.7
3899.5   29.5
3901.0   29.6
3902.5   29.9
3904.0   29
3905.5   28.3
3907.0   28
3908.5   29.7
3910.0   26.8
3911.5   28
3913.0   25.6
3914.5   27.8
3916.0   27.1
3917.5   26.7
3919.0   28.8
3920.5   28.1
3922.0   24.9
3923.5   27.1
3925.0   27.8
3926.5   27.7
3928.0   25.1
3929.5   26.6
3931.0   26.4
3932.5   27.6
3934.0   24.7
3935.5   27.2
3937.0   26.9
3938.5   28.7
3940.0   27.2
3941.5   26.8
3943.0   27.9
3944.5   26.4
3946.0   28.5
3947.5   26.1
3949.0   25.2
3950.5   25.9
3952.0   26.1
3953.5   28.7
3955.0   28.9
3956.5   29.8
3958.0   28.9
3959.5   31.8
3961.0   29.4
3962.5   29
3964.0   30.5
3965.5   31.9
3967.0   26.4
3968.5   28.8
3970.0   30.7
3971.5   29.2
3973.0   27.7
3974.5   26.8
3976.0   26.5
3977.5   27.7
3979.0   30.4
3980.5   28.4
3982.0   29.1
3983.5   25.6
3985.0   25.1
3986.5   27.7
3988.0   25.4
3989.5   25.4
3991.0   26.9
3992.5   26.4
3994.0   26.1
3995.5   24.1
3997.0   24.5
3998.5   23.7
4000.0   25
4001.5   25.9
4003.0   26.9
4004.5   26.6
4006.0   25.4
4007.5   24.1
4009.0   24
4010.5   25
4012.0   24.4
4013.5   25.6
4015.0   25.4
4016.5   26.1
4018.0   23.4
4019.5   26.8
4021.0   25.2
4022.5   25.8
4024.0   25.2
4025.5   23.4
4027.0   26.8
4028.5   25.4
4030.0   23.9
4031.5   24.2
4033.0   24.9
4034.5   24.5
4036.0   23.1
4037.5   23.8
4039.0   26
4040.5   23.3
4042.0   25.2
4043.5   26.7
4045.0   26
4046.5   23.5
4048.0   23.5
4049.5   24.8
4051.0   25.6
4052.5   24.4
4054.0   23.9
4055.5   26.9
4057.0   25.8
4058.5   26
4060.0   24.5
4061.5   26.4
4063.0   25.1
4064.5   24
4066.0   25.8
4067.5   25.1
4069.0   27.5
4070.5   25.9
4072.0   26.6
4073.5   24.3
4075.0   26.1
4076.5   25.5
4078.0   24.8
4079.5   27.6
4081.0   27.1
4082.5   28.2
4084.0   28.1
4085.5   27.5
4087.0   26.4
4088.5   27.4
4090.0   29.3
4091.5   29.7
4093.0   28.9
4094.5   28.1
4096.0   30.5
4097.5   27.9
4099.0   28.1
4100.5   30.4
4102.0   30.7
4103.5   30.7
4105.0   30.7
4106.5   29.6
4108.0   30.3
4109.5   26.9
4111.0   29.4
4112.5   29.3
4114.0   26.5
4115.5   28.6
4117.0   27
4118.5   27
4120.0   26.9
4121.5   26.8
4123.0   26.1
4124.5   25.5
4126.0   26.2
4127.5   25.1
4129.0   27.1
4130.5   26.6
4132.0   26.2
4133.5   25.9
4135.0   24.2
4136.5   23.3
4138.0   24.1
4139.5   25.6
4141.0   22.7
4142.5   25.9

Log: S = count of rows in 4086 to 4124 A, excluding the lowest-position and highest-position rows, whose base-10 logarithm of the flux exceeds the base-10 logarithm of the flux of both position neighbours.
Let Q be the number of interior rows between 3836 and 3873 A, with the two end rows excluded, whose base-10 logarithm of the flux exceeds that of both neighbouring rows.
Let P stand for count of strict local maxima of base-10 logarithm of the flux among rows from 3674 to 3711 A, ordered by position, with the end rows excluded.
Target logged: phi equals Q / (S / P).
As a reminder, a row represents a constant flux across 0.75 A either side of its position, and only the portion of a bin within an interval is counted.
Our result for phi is 10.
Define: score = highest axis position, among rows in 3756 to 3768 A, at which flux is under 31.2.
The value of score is 3758.5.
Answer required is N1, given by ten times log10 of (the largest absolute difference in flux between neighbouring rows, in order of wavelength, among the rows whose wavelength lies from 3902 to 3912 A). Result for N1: 4.6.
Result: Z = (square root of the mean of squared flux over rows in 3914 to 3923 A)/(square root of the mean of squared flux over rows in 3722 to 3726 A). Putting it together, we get 0.80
